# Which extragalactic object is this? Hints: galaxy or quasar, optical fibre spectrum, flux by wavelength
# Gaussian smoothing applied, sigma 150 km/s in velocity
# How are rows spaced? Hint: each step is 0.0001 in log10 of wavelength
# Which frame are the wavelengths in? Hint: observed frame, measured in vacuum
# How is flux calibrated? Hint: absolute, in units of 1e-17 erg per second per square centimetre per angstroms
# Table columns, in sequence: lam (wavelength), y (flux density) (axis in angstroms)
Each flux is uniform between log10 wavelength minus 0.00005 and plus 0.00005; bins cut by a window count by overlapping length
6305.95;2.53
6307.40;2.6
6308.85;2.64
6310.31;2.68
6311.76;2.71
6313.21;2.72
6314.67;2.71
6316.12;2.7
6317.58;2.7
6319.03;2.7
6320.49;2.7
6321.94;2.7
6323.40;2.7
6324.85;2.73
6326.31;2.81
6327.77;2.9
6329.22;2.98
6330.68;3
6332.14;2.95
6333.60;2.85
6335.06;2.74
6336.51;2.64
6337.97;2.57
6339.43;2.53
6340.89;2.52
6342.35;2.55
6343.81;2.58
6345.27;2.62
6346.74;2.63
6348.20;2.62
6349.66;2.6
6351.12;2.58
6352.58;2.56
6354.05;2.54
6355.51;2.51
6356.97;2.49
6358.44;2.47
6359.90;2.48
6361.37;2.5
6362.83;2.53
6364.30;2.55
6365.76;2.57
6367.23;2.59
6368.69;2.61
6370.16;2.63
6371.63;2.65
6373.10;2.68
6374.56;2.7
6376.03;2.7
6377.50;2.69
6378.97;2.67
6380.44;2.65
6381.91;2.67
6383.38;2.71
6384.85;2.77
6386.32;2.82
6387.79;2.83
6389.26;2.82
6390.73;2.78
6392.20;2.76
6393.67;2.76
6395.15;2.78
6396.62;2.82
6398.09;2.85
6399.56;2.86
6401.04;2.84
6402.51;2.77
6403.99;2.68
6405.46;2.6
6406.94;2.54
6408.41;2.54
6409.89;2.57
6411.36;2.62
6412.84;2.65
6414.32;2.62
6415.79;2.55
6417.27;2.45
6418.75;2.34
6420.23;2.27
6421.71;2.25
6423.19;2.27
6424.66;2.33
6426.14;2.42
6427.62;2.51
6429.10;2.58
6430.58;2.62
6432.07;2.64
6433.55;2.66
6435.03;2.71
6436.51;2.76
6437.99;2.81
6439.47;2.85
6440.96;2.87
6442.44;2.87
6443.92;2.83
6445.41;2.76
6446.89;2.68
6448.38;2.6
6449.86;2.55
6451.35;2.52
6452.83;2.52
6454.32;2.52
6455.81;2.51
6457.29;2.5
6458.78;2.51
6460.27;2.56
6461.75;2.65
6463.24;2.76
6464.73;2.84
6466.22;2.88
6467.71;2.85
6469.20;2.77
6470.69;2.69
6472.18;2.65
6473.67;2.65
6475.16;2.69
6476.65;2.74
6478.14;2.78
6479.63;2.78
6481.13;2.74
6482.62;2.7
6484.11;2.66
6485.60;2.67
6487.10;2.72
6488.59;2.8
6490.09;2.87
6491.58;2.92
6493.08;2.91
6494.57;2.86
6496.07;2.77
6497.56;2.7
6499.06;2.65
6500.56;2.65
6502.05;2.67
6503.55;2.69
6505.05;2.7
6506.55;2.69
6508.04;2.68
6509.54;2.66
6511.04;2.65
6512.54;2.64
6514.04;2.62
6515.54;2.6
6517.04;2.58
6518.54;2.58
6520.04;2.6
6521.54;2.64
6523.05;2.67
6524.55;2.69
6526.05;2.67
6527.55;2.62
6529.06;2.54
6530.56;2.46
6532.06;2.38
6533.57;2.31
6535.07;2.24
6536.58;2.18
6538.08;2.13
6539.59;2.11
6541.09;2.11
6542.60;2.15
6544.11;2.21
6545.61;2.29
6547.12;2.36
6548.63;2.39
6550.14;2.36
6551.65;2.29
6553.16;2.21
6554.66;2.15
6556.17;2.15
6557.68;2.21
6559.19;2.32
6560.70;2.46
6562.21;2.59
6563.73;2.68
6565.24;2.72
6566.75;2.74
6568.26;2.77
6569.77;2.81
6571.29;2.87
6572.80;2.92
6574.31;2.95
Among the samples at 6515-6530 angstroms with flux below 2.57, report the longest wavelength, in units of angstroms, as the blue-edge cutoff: 6529.06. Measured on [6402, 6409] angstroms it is 6408.41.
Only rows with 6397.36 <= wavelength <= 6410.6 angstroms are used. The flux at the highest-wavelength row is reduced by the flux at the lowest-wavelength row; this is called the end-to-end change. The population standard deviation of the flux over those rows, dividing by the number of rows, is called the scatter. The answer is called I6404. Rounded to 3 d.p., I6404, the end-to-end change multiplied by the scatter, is -0.036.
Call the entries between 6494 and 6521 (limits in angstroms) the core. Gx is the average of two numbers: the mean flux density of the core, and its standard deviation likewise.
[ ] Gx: 1.37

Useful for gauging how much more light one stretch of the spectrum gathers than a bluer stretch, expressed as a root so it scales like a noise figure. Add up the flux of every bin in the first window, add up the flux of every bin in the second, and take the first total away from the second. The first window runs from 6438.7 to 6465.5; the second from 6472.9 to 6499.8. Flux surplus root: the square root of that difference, 1.31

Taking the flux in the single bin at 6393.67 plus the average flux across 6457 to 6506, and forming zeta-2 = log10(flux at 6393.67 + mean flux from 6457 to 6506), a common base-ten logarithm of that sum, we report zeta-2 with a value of 0.739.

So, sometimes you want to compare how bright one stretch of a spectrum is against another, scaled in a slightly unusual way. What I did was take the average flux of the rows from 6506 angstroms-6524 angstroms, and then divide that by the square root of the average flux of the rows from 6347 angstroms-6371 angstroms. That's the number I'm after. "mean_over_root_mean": 1.65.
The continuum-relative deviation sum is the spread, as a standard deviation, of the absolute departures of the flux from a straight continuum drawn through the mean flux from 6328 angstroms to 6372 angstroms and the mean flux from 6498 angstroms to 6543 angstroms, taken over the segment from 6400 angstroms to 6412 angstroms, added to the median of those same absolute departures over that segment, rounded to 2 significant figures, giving 0.13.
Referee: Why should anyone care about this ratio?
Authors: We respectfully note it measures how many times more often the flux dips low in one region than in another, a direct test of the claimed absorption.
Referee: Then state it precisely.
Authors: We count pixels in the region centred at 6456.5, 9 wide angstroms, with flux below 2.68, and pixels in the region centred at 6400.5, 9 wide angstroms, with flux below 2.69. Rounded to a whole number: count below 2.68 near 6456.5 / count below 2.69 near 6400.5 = 6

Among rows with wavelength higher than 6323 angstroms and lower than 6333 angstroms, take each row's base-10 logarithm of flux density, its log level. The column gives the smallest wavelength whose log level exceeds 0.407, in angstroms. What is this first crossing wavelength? 6323.40 angstroms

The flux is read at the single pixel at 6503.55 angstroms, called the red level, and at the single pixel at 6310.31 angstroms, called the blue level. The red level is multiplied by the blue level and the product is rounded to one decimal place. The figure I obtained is 7.2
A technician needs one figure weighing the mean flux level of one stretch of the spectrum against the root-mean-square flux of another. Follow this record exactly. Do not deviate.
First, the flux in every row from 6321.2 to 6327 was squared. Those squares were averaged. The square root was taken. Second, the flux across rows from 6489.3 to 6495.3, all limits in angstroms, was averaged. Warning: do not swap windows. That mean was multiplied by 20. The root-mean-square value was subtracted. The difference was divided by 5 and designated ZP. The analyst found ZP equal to 11.0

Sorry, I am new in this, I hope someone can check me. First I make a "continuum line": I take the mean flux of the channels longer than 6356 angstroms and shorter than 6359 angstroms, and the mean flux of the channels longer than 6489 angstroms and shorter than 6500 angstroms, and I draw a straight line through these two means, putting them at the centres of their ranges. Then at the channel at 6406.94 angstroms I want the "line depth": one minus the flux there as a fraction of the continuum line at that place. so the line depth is 0.02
